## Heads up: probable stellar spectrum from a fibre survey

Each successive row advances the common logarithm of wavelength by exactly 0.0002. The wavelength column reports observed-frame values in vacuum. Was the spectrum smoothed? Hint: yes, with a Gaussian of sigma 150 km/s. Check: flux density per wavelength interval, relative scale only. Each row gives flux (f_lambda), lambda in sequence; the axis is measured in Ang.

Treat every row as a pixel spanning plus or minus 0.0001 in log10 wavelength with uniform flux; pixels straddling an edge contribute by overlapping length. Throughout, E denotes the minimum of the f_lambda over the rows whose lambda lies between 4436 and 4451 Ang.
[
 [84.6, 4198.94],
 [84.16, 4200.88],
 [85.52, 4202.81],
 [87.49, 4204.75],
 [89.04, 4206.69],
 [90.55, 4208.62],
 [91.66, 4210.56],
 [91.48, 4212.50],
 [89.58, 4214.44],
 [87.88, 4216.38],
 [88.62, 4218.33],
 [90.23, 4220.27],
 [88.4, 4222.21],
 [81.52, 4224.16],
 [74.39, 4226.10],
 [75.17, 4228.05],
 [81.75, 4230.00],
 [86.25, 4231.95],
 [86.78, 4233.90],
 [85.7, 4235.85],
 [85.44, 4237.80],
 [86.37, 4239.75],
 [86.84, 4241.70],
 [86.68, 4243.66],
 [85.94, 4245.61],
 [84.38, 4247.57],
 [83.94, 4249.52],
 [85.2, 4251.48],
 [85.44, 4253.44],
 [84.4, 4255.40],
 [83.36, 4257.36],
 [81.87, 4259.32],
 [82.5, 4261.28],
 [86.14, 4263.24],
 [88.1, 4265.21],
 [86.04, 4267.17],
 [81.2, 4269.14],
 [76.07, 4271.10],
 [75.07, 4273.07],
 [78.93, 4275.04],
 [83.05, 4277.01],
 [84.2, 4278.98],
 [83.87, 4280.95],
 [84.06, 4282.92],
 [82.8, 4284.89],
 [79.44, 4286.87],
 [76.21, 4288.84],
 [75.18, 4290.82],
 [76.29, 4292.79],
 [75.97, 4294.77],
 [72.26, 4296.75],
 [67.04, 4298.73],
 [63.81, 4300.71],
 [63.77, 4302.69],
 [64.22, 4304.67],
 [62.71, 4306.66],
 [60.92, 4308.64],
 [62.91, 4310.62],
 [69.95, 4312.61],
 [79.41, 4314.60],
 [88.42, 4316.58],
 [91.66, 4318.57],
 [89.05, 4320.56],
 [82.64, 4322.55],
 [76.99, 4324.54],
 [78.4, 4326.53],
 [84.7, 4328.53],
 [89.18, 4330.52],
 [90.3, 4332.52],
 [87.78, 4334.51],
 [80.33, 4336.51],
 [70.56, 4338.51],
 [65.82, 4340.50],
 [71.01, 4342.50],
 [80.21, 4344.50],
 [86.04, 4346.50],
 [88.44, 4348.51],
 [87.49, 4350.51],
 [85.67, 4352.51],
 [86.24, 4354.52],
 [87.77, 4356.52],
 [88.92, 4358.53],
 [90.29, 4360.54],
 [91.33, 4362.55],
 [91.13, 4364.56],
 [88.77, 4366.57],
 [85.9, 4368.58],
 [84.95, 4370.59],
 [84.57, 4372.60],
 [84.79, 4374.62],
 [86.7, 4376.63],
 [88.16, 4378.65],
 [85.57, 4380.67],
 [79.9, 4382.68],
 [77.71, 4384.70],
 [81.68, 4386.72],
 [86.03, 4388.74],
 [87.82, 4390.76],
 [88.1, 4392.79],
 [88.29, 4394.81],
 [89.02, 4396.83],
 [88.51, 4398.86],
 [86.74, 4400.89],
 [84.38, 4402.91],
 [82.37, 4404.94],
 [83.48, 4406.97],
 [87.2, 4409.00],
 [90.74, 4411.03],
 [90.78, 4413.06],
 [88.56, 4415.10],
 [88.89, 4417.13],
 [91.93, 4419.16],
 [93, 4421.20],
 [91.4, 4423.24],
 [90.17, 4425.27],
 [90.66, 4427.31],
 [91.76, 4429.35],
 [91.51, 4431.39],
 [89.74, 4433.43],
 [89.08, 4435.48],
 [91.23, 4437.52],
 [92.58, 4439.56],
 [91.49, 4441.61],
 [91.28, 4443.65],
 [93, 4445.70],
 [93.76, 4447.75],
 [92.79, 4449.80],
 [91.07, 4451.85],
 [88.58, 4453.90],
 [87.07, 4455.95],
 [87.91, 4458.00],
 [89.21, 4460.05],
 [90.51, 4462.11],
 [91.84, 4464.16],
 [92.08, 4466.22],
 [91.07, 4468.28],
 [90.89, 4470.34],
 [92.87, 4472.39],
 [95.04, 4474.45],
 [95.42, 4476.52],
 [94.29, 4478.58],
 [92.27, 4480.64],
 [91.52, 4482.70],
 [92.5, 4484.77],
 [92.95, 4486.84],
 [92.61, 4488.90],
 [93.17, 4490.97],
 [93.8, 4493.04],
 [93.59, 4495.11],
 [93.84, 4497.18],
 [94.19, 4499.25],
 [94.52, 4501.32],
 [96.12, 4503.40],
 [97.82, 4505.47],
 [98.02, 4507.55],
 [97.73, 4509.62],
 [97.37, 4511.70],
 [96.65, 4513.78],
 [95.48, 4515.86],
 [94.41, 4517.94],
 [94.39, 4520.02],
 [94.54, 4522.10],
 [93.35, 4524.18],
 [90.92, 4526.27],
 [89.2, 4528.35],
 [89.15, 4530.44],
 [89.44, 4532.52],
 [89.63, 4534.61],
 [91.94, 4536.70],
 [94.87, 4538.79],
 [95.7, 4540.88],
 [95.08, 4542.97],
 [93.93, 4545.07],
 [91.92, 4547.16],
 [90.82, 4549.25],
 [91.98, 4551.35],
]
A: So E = 91.23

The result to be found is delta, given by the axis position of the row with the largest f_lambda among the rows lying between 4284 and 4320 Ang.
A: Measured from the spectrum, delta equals 4318.57 Ang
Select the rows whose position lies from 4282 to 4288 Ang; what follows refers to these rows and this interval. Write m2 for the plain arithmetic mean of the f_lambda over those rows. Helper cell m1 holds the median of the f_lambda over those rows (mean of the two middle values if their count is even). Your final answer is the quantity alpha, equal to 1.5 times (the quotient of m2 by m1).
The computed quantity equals 1.49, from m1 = 82.8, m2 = 82.1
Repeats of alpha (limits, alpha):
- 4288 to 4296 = 1.50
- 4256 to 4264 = 1.51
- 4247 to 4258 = 1.50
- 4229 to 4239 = 1.49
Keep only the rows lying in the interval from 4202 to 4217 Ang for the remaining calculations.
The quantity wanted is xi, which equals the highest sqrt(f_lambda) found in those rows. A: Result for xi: 9.57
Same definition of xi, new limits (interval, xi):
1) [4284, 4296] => 9.10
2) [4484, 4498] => 9.69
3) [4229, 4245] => 9.32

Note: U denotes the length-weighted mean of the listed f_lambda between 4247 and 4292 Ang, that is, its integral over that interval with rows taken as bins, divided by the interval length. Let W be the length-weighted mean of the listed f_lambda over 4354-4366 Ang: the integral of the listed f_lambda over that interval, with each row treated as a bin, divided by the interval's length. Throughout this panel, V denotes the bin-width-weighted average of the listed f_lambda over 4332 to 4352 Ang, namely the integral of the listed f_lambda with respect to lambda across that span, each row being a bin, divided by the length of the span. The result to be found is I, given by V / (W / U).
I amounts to 74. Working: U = 82.2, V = 81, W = 89.4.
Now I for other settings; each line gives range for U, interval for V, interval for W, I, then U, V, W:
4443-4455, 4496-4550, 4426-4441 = 95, 91.7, 94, 90.9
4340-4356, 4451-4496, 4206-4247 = 87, 82.1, 92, 86.2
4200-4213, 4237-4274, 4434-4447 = 81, 88.5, 84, 91.4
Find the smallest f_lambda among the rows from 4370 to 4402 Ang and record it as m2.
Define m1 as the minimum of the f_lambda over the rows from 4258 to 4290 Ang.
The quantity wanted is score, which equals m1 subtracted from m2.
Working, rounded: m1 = 75.07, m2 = 77.71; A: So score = 3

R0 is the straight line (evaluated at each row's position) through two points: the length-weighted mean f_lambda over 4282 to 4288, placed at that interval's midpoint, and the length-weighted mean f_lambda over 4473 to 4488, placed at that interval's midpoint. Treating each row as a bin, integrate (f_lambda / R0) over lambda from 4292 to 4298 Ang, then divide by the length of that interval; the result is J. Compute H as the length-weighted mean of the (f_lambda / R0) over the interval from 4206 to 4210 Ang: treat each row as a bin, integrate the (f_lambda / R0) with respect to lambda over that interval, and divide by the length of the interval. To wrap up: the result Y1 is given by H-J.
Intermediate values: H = 1.16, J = 0.901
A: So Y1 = 0.26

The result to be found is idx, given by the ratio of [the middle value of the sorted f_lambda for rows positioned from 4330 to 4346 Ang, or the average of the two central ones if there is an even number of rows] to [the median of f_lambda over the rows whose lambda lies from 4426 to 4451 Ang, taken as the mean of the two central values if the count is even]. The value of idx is 0.88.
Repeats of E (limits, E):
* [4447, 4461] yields 87.07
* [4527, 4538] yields 89.15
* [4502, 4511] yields 96.12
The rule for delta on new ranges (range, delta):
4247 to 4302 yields 4265.21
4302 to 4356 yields 4318.57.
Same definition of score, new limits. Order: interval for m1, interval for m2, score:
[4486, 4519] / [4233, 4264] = -11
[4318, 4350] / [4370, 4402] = 12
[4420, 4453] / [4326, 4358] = -23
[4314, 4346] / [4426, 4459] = 21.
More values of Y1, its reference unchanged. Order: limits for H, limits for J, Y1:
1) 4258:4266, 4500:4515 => 0.03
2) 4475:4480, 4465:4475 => 0.02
